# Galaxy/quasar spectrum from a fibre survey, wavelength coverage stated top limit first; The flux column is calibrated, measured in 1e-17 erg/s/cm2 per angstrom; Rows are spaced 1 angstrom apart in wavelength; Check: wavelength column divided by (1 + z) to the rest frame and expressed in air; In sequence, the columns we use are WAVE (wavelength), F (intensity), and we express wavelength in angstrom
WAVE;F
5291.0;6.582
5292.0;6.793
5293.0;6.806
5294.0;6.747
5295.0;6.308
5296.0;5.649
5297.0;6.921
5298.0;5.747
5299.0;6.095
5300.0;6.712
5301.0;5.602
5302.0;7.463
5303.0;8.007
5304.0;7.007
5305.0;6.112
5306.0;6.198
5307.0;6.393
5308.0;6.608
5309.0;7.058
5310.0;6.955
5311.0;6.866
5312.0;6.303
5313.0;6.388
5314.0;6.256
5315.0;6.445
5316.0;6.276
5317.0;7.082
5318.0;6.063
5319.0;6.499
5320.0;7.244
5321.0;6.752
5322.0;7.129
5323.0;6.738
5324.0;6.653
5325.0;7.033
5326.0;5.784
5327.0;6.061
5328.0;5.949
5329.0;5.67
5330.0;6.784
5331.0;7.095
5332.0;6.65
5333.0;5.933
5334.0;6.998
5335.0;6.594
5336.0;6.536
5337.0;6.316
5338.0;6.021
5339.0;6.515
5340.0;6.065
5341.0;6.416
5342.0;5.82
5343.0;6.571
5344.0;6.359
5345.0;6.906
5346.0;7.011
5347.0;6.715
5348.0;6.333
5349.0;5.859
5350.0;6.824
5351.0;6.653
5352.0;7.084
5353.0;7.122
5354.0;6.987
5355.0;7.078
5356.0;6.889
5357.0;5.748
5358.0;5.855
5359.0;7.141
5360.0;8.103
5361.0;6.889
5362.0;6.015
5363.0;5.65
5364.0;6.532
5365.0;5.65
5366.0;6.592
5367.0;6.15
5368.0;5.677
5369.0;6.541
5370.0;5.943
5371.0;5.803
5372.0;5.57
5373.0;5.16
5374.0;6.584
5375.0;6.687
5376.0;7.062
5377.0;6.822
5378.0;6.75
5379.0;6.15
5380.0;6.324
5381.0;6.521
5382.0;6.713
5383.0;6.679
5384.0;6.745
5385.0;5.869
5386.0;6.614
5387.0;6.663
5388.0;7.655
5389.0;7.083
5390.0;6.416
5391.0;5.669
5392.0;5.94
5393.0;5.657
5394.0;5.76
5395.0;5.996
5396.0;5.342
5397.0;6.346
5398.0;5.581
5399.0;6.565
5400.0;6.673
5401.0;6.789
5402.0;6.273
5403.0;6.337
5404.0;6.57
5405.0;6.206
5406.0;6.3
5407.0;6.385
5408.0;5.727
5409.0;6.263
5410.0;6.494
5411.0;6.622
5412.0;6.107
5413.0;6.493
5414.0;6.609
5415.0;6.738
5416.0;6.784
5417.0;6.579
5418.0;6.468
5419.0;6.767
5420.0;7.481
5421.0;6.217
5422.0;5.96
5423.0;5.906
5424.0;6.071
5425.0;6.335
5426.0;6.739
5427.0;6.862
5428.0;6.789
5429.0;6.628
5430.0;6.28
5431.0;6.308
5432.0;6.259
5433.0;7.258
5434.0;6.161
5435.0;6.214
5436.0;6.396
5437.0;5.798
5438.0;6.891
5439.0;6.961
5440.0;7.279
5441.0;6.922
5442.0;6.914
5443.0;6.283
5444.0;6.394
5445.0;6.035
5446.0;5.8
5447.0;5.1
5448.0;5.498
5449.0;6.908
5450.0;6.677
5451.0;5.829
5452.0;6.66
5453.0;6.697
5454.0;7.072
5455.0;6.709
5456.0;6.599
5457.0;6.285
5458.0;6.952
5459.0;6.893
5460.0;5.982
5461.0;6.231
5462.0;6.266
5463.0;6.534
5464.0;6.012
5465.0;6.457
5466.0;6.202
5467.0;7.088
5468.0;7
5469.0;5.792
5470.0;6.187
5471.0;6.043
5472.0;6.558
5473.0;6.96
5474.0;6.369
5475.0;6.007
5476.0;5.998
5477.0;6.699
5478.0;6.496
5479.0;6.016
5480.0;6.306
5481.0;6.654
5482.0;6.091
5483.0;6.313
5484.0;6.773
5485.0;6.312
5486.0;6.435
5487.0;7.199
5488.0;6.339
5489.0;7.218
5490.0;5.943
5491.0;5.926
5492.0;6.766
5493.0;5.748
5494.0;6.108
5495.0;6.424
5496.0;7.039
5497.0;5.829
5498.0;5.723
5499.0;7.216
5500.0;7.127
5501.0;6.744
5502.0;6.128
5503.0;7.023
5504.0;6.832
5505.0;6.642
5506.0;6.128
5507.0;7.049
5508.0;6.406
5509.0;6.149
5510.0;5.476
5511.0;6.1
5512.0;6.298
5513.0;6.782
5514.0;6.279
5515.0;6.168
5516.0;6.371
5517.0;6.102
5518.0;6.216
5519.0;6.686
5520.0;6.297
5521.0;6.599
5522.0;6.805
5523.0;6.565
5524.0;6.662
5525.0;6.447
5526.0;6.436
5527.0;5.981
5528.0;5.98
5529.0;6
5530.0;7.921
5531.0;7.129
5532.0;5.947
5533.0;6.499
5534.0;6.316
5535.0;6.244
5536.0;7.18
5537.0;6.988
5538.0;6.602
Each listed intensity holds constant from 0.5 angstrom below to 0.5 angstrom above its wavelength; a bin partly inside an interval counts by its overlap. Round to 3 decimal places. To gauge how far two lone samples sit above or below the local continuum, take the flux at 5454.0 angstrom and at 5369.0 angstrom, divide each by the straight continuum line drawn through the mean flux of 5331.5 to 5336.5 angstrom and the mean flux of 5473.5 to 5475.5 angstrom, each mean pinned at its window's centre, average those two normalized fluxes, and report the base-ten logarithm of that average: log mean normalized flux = 0.031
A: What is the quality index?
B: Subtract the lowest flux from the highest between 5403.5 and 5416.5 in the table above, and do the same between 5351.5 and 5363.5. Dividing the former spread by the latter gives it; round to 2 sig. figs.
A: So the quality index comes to 0.43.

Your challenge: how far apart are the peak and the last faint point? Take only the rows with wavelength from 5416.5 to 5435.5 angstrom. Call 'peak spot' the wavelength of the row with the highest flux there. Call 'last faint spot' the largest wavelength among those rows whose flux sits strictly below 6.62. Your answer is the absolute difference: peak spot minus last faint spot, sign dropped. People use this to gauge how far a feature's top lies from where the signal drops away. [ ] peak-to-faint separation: 15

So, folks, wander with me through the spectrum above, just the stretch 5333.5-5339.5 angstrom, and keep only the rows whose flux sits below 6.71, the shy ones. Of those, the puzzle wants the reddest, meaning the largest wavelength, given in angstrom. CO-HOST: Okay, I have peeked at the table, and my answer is 5339.0 angstrom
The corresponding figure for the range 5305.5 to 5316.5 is 5316.0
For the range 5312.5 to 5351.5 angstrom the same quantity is 5351.0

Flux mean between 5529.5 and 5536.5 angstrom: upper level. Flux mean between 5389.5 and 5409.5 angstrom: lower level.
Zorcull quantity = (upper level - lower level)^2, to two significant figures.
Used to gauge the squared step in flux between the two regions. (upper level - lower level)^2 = 0.37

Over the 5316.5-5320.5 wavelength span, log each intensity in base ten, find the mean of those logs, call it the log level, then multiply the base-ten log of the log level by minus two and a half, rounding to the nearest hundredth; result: 0.21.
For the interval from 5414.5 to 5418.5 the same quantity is 0.21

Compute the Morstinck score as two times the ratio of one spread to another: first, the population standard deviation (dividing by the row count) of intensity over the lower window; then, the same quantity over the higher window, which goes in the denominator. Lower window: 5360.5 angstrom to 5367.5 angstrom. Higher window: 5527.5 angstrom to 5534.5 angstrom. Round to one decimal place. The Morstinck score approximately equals 1.3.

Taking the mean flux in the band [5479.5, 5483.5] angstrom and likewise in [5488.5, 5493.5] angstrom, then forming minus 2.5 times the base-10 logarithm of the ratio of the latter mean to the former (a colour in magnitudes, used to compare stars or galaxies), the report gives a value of 0.00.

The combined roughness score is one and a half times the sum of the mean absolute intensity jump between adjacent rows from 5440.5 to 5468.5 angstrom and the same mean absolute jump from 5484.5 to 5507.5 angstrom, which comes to 1.56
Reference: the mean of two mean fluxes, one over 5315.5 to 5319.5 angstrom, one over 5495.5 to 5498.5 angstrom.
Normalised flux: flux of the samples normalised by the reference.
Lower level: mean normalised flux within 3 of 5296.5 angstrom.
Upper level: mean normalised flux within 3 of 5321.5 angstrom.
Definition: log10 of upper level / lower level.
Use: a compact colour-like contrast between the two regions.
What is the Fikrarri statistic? 0.04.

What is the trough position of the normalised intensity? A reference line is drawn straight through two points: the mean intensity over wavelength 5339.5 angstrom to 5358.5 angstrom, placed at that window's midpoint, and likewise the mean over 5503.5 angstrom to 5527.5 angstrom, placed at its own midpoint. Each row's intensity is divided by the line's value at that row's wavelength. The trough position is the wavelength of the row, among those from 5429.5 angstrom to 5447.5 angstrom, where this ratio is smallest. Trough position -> 5447.0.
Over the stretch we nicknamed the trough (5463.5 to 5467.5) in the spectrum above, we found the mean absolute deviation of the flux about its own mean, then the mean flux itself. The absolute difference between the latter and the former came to 6.11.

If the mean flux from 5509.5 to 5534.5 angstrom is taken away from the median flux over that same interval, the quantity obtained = -0.09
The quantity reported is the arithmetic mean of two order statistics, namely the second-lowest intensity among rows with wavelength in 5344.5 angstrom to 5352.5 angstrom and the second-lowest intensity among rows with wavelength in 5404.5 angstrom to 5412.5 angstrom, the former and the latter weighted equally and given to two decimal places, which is 6.22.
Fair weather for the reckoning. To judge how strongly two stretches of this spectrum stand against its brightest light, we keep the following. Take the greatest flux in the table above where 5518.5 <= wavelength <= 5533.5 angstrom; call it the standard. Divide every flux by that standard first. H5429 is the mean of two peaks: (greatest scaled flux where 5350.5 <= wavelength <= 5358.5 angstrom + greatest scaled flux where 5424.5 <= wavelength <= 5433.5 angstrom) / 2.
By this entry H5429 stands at 0.91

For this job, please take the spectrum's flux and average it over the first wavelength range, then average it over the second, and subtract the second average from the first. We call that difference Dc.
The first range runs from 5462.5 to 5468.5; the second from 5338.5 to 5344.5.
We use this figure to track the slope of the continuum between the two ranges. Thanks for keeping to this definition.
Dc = 0.26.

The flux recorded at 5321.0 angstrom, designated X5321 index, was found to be 6.752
